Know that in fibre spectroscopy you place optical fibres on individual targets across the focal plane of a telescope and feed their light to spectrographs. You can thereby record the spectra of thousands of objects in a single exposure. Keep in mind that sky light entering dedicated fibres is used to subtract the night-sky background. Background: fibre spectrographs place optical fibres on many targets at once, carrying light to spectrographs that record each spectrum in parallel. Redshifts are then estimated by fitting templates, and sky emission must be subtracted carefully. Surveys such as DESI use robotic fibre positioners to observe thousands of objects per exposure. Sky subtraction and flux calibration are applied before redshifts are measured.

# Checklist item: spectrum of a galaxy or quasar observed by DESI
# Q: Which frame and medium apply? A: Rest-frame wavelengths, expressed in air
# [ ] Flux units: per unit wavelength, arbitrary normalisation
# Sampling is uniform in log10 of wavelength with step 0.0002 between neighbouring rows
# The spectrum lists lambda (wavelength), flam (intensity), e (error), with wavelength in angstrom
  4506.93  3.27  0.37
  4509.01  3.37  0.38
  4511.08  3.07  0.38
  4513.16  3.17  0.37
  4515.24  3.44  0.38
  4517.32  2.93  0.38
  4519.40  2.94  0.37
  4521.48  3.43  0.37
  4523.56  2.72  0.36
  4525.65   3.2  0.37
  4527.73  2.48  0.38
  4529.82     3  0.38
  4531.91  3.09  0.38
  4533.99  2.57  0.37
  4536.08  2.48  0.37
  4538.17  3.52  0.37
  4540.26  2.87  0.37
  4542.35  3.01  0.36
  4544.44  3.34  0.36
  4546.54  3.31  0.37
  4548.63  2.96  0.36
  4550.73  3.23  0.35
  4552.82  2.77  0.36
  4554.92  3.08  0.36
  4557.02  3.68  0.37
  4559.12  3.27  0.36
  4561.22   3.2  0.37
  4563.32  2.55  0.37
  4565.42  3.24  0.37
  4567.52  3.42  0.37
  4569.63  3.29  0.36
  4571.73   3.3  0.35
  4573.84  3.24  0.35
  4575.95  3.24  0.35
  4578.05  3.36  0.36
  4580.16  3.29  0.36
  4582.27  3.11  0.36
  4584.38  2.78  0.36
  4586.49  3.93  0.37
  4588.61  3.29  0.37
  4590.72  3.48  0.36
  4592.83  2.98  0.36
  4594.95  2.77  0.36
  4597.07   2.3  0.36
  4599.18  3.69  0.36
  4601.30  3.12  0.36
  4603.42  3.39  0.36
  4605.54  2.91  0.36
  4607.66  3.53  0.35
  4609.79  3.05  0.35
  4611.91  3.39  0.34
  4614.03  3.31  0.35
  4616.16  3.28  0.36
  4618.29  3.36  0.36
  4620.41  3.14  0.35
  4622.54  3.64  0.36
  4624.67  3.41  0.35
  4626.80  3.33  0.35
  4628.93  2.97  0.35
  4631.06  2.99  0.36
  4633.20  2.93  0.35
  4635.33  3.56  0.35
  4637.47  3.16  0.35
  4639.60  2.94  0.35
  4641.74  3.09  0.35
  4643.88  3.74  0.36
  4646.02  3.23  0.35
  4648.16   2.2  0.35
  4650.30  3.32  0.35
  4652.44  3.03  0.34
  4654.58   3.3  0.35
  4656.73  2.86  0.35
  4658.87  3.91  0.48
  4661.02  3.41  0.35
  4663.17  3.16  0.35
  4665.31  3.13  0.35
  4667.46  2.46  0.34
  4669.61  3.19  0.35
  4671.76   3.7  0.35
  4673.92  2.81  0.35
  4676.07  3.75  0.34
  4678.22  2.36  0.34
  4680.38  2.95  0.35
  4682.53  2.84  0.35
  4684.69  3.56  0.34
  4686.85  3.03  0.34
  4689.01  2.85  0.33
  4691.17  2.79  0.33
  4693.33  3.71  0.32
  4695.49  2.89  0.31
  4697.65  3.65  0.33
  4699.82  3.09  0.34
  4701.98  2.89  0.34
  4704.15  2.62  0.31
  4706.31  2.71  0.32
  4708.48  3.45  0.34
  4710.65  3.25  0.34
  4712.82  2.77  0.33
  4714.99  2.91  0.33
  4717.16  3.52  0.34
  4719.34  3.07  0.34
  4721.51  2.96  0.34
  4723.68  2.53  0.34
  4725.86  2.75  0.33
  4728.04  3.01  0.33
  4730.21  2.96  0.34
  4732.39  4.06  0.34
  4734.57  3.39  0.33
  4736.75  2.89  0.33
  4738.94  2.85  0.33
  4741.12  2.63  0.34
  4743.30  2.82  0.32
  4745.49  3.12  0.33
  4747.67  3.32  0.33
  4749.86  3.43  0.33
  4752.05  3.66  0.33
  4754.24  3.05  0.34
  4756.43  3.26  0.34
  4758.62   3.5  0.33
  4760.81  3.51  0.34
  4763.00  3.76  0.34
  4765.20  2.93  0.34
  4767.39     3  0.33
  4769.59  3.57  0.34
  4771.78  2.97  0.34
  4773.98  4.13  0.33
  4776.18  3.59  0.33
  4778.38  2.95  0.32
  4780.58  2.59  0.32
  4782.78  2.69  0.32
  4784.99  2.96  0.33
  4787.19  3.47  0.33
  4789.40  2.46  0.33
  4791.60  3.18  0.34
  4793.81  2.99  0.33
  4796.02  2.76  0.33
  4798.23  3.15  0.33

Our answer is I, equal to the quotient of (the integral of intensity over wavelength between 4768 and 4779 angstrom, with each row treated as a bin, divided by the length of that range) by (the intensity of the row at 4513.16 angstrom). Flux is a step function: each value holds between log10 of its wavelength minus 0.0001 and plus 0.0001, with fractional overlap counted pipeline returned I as 1.09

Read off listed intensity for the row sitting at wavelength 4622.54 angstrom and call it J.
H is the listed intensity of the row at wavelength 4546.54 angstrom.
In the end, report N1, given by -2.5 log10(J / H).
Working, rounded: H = 3.31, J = 3.64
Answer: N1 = -0.10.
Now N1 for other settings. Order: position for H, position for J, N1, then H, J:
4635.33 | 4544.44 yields 0.07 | 3.56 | 3.34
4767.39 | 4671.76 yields -0.23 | 3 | 3.7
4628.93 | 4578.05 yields -0.13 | 2.97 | 3.36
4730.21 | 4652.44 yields -0.03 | 2.96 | 3.03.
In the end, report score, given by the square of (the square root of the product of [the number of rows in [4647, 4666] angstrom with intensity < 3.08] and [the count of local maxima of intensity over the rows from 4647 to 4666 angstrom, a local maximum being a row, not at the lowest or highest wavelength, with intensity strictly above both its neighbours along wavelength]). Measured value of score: 9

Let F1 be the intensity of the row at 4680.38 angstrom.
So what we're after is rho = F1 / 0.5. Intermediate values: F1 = 2.95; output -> 5.9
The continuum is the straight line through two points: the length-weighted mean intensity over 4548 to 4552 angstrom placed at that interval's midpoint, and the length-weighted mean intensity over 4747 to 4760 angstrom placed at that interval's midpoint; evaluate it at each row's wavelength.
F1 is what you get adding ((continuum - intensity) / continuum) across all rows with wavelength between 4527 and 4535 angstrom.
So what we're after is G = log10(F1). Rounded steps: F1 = 0.37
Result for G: -0.4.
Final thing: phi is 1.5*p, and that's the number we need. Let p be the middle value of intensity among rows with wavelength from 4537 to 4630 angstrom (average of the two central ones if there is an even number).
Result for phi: 4.9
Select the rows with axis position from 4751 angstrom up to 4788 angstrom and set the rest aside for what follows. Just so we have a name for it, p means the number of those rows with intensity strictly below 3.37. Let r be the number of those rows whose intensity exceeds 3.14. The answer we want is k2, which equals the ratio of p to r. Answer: 1.0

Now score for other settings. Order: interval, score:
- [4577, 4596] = 6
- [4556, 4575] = 2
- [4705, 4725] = 12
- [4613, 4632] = 4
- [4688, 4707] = 12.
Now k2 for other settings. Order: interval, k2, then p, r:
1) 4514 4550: 2.3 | 14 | 6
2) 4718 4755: 2.6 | 13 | 5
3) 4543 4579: 1.2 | 15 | 13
